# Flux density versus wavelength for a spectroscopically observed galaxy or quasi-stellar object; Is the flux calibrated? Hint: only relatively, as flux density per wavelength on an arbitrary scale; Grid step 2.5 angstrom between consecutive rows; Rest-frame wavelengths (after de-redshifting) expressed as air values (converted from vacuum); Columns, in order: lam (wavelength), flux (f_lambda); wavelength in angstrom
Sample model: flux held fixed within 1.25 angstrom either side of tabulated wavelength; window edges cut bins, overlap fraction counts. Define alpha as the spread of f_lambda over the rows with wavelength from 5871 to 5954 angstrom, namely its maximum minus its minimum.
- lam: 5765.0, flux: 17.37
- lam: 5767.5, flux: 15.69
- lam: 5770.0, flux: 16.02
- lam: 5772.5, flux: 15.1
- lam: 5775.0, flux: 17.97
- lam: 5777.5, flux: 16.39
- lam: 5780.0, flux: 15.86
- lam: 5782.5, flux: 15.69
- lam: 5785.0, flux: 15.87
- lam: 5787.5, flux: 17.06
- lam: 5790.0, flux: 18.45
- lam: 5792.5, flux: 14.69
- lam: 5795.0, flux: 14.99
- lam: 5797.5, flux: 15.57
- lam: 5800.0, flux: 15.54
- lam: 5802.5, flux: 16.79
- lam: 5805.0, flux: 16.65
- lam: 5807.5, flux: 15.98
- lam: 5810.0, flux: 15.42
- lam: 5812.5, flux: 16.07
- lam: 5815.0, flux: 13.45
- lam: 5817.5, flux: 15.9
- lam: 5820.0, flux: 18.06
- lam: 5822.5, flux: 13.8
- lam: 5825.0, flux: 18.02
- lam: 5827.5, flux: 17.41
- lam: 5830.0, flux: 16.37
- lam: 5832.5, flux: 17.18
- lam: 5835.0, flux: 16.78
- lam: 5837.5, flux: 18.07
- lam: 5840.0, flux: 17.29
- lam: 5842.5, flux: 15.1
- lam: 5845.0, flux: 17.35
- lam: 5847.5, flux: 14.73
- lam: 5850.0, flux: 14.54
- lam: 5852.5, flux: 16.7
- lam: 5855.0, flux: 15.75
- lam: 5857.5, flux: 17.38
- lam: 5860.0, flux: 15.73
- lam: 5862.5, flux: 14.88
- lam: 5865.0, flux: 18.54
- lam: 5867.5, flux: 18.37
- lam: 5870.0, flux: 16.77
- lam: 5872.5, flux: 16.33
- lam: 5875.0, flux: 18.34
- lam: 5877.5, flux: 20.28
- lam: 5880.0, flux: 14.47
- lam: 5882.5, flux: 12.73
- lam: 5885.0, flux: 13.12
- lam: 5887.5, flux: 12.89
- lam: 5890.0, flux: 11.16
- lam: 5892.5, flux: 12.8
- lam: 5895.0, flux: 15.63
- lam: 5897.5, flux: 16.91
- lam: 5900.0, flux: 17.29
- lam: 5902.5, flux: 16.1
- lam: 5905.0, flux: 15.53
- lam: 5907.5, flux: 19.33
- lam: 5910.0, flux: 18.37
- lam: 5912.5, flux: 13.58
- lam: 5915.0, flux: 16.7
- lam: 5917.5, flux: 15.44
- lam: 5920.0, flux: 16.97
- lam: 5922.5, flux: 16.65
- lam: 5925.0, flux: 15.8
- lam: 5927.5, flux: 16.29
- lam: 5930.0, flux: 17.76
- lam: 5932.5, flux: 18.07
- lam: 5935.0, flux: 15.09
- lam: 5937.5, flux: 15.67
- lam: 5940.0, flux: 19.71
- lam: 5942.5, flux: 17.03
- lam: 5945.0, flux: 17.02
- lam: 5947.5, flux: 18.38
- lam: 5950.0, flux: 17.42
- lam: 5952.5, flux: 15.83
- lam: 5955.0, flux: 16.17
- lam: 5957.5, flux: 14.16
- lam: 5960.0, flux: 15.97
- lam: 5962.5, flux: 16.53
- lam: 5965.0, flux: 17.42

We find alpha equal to 9.1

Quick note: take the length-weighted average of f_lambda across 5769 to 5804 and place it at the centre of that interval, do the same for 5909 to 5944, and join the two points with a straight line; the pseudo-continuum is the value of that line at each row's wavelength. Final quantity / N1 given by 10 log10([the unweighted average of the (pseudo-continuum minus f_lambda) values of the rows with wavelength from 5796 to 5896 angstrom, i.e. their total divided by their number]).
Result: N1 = -3.9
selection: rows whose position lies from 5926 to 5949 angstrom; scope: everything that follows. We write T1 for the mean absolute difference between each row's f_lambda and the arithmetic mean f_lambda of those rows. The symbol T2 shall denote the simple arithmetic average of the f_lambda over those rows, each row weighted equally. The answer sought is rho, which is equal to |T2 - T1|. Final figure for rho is 16.1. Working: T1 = 1.12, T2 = 17.2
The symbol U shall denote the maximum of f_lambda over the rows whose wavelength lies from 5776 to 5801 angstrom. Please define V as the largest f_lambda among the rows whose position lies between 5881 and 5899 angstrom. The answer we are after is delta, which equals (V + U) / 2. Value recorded 17.7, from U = 18.45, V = 16.91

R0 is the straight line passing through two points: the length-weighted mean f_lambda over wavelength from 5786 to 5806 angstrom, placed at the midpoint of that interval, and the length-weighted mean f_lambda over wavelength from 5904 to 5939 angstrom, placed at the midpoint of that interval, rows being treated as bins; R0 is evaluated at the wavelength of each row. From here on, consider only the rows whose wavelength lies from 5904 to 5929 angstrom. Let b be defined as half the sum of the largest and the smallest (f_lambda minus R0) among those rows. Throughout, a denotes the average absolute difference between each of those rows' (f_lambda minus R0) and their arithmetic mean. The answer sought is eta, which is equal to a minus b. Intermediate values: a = 1.1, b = -0.1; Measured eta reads 1.2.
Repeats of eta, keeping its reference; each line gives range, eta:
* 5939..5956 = -0.2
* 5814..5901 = 2.4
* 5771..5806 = 0.5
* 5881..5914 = 3.4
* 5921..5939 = 0.9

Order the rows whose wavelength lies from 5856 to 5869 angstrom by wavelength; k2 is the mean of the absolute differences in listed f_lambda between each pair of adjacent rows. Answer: 1.58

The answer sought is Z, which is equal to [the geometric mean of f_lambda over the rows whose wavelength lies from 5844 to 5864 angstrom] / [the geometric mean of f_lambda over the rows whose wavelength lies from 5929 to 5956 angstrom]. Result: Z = 0.93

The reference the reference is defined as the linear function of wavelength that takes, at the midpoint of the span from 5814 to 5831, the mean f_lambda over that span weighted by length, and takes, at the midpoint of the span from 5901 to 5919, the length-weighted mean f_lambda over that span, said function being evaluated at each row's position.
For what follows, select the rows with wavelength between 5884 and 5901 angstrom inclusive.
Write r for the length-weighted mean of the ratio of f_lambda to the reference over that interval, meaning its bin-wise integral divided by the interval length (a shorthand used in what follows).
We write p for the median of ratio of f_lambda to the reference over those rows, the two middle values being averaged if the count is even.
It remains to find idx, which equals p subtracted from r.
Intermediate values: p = 0.80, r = 0.87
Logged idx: 0.07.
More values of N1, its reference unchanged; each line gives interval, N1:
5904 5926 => -9.3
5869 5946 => -3.5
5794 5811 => -4.5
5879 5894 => 5.6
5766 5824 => -6.6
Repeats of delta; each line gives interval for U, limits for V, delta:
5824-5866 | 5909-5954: 19.1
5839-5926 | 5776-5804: 19.4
